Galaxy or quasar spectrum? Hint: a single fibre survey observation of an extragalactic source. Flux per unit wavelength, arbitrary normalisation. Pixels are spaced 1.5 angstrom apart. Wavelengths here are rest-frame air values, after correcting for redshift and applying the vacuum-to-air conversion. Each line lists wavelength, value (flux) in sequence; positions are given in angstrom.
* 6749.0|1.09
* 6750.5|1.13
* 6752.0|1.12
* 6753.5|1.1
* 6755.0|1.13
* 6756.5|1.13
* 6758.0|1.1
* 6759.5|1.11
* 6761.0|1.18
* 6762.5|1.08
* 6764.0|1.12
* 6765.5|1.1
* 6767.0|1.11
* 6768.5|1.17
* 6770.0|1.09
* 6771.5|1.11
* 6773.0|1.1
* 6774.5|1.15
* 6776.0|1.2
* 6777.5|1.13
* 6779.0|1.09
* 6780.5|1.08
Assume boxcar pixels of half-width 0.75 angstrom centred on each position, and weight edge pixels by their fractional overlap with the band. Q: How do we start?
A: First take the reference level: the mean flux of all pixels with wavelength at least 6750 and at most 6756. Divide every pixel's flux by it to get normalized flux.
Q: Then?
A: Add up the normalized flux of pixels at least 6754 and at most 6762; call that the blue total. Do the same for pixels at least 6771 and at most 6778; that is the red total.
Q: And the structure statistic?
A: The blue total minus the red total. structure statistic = -0.04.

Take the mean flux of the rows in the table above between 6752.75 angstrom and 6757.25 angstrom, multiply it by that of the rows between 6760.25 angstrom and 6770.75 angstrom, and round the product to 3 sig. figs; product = 1.26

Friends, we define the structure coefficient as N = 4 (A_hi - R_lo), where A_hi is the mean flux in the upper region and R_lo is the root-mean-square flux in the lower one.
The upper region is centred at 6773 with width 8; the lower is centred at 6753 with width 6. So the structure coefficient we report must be 0.04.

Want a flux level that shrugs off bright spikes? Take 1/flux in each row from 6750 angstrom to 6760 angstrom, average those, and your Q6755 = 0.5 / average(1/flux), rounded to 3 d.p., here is 0.558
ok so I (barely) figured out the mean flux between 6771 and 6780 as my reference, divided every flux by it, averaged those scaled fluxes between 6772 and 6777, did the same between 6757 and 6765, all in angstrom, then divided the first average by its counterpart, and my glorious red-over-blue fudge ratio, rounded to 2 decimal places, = 1.03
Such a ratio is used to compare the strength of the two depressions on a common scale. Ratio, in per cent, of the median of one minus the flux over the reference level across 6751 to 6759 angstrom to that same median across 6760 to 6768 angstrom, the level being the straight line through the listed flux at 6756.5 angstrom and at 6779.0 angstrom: 1318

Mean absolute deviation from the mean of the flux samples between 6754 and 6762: 0.020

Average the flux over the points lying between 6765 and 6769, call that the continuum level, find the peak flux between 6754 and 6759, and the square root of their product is 1.13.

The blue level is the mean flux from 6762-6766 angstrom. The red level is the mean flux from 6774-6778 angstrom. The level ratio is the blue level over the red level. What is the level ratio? 0.95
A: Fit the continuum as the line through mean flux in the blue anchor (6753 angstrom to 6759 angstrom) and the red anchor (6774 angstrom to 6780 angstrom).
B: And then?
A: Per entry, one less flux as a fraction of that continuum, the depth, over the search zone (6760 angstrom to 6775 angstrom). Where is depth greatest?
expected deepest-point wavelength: 6762.5 angstrom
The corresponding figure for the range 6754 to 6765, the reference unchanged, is 6762.5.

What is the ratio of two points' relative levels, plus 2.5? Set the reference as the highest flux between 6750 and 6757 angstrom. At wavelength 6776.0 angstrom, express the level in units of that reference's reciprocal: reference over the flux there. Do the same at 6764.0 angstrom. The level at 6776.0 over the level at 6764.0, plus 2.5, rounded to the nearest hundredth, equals 3.43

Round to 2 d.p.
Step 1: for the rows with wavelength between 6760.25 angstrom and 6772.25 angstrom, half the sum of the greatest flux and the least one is 1.13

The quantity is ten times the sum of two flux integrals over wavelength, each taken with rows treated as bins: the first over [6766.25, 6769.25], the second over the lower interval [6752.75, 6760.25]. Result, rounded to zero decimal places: 118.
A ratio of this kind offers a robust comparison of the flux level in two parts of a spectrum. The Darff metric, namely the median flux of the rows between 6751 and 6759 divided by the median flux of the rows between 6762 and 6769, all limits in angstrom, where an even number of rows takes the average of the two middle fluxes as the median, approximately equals 1.01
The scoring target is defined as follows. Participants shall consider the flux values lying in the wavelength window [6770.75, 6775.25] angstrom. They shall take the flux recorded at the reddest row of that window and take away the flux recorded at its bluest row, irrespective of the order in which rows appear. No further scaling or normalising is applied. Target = 0.04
